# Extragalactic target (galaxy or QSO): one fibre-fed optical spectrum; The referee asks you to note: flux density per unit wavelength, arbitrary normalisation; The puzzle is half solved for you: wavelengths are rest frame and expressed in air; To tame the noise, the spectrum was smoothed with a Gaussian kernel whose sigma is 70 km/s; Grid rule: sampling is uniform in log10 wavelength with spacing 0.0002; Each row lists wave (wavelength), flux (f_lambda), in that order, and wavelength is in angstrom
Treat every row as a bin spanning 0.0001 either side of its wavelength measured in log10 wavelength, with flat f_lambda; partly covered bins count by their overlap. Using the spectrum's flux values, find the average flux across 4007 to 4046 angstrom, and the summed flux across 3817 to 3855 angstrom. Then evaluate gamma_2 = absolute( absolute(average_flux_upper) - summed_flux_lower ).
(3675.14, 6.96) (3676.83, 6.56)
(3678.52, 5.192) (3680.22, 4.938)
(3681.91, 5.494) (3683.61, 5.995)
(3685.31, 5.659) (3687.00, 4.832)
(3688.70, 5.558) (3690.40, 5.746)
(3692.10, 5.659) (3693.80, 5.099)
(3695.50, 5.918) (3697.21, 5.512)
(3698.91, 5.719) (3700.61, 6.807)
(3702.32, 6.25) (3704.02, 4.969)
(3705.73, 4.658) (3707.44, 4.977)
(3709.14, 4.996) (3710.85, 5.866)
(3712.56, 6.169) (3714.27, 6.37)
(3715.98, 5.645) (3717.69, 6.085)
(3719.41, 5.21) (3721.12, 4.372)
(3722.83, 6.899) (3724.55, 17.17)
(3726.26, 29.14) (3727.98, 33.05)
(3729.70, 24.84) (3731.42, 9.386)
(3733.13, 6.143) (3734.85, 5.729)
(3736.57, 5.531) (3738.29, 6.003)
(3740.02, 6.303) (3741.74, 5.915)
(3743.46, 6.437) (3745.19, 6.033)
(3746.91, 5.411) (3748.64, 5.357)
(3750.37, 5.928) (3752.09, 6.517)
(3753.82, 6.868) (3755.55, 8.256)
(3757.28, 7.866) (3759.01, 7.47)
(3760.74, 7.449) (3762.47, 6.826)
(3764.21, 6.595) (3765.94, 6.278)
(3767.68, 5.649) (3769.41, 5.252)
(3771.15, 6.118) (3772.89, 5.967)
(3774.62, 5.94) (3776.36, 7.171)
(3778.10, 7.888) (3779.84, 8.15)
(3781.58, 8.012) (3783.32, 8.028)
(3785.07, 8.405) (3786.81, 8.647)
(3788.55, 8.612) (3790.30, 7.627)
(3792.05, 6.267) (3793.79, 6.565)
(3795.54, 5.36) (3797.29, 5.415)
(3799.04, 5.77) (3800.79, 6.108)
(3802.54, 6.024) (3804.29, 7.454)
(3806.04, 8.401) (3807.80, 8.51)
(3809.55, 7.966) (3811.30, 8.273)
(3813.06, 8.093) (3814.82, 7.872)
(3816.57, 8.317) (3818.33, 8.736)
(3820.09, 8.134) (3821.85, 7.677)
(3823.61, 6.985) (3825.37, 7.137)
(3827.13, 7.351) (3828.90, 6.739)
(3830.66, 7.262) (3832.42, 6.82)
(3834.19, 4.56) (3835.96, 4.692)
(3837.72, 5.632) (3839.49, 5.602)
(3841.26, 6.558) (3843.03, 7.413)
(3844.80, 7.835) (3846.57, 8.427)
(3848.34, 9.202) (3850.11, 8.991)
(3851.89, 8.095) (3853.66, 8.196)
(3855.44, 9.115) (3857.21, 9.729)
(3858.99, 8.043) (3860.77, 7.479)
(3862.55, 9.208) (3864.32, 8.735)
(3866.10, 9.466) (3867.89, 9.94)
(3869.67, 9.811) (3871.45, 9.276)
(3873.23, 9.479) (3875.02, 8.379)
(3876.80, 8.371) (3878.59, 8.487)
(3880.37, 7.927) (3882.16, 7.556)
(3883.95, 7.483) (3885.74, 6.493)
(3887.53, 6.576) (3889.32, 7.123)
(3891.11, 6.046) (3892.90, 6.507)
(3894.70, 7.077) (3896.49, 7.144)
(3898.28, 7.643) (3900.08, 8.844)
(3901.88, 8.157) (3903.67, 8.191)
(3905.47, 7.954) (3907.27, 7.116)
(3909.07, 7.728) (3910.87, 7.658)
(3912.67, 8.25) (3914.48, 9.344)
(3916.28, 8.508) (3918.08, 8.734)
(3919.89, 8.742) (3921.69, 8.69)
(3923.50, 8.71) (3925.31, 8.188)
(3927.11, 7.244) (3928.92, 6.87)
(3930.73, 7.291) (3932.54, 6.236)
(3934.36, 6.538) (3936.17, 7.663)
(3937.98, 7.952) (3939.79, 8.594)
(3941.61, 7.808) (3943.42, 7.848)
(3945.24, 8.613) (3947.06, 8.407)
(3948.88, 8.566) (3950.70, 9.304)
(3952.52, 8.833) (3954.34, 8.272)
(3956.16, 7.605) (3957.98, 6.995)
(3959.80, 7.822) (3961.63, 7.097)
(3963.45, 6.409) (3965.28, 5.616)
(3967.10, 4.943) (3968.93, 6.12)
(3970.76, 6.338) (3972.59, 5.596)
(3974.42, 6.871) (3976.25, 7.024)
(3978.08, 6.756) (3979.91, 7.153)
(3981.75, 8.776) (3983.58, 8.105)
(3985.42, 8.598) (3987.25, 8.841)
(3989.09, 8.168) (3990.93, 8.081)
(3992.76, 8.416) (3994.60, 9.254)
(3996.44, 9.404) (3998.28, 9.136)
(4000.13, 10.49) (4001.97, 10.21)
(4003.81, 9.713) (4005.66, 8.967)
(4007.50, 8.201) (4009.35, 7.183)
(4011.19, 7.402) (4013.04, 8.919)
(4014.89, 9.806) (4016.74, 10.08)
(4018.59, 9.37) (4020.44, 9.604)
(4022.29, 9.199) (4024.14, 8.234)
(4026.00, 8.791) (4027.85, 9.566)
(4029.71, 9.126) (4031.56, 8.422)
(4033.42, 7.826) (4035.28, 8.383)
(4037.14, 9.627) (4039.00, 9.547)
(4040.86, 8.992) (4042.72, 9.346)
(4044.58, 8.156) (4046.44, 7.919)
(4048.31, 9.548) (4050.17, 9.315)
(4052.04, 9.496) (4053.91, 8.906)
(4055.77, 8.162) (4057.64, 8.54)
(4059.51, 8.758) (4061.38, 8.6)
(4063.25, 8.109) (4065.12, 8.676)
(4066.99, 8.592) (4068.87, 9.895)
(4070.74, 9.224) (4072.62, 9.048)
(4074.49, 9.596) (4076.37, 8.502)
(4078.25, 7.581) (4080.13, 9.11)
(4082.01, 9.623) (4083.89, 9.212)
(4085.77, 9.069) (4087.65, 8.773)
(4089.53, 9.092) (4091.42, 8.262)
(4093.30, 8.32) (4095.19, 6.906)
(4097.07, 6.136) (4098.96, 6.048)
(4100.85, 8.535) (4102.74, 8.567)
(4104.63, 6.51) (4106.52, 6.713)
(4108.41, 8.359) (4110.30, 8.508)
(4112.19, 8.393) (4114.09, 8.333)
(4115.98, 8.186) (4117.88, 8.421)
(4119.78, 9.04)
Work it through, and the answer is 143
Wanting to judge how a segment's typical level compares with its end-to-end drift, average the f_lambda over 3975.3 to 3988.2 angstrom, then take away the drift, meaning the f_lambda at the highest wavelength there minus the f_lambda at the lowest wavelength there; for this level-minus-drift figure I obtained 6.1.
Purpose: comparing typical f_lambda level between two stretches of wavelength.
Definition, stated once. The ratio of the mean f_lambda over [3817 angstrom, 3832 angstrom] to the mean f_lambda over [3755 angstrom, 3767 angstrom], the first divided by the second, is 1.04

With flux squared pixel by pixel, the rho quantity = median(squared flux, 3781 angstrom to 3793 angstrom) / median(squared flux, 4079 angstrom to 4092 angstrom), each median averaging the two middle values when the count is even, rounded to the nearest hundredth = 0.78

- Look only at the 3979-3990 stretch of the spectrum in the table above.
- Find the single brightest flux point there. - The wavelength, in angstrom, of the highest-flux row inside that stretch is 3987.25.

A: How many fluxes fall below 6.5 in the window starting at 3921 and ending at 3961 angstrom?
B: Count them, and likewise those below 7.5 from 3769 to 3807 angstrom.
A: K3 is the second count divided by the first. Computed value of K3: 13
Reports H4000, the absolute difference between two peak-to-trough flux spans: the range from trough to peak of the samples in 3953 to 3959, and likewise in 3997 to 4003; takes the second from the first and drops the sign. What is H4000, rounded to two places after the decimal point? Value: 0.08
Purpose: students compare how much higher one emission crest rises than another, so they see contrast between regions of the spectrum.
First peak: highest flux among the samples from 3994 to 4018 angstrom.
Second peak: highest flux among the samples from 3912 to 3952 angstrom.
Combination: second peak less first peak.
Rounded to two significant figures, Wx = -1.1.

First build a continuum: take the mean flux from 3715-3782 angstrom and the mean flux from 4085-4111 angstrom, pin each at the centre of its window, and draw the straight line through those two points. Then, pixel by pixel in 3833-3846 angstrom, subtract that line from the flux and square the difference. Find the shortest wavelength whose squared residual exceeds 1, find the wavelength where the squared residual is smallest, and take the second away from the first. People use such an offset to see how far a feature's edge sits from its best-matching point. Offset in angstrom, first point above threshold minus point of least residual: -10.6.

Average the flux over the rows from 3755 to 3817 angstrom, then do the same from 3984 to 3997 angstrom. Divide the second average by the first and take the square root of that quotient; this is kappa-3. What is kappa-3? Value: 1.10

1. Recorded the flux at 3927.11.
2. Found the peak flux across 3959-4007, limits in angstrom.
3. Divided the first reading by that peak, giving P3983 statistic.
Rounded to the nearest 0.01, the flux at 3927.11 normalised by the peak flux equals 0.69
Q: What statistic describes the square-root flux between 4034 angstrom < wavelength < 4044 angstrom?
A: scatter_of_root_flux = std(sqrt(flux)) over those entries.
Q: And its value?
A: 0.08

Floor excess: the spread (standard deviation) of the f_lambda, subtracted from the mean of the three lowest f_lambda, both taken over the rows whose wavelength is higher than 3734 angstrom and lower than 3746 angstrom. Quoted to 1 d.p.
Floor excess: 5.4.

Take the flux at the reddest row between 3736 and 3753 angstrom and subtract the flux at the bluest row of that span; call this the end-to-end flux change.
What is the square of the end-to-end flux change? 1.0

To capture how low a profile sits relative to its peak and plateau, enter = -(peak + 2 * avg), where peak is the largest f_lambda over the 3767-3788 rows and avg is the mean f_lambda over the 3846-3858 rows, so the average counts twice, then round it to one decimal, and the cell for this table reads -26.3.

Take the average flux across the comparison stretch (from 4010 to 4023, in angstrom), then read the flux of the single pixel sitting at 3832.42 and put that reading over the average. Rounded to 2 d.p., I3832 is 0.74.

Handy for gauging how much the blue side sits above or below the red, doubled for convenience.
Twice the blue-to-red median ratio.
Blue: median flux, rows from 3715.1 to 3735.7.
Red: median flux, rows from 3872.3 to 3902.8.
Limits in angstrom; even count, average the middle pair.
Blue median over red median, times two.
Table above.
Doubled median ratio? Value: 1.7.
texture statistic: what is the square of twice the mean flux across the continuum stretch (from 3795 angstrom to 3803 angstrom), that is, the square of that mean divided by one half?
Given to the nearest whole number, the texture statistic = 132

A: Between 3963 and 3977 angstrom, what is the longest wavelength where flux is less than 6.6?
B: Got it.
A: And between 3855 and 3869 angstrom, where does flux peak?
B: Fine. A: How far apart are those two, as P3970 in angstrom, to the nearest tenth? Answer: 104.7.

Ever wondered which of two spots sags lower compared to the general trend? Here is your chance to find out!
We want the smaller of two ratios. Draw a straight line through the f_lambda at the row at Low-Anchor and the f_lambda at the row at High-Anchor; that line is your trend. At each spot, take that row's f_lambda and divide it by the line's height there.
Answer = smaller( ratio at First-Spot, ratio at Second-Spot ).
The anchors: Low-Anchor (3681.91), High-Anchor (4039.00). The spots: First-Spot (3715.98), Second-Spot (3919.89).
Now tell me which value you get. 0.96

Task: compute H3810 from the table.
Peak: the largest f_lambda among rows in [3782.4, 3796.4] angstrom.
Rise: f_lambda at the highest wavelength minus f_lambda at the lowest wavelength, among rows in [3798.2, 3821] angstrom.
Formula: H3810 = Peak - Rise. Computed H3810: 6.3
